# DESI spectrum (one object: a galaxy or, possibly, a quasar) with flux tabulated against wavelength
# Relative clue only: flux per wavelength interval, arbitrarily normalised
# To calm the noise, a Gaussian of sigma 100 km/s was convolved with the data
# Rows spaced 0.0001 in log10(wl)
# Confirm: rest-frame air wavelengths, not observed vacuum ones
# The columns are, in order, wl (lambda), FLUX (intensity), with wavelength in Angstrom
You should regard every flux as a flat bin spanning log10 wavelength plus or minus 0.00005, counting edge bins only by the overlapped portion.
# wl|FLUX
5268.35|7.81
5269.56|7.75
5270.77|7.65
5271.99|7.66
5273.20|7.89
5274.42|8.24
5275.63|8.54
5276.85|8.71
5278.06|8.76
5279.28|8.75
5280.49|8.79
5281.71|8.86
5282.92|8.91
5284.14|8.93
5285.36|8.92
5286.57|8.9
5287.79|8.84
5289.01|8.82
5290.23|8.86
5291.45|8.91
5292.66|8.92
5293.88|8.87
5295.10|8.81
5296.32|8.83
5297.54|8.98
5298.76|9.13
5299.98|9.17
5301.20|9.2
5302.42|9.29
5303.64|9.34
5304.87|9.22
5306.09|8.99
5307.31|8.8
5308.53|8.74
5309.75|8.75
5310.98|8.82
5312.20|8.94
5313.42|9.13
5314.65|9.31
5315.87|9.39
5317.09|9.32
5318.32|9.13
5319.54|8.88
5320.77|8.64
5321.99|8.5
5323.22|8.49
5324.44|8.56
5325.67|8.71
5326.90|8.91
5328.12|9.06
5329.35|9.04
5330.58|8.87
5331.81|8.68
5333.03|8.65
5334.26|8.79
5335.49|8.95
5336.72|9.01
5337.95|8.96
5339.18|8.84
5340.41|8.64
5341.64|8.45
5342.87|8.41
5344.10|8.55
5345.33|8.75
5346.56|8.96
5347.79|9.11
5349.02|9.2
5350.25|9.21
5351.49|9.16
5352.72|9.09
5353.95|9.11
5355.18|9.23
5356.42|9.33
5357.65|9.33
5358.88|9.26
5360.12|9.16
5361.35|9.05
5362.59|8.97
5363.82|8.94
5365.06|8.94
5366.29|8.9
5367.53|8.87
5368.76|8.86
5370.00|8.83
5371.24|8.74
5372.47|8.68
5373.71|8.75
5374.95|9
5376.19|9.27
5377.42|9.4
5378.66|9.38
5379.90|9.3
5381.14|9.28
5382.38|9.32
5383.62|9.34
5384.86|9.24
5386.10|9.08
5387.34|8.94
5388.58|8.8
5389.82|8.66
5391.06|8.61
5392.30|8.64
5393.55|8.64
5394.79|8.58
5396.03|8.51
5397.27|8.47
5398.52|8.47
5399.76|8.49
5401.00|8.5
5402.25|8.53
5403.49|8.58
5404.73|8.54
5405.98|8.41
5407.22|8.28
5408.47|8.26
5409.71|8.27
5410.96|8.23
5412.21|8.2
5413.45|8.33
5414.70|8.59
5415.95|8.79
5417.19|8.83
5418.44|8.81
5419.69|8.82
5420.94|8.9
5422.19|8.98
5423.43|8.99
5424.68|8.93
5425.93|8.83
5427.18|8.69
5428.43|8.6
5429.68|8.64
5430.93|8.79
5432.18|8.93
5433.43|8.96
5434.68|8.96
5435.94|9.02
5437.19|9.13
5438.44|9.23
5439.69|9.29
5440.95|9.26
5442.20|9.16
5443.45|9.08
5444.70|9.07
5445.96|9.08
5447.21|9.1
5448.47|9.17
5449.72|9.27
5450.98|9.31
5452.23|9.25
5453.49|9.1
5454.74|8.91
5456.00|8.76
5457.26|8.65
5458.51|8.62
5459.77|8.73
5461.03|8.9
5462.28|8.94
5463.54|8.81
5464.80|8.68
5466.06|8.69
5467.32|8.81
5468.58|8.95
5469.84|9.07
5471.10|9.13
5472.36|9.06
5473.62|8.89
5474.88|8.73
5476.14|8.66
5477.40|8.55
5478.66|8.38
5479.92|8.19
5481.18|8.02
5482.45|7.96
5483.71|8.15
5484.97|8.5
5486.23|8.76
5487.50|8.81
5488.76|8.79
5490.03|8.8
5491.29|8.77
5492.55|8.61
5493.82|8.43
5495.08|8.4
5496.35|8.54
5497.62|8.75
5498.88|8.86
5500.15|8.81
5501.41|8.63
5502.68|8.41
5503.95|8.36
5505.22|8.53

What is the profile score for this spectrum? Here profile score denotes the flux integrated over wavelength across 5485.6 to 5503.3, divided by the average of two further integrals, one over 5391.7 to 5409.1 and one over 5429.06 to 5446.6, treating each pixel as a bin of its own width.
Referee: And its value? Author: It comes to 1.002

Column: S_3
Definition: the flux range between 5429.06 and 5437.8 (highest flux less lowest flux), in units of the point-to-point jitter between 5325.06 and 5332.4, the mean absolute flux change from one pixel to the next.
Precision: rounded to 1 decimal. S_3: 3.4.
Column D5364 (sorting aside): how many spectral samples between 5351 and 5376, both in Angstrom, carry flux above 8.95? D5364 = 11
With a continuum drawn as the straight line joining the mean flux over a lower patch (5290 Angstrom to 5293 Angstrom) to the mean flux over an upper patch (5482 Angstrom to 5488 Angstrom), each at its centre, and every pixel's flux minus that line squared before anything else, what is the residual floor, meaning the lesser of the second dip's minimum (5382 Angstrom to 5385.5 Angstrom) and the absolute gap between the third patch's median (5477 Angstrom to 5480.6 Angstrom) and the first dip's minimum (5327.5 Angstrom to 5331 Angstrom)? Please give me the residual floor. 0.005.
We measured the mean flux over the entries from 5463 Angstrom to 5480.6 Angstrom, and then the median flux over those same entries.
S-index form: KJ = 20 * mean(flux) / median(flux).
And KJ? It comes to 19.97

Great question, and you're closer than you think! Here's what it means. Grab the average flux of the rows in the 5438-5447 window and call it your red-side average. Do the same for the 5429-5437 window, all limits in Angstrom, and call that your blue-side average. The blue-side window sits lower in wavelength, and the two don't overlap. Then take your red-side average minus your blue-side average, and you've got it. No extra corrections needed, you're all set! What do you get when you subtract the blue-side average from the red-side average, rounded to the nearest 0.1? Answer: 0.3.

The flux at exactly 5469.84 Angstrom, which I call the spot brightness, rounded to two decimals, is 9.07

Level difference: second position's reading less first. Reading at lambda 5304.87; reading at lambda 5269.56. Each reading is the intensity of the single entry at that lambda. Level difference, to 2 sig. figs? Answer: -1.5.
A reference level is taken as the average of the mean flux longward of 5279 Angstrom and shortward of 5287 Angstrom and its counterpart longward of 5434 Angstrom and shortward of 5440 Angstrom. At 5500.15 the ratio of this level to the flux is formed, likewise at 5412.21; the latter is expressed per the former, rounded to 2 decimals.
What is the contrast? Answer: 1.07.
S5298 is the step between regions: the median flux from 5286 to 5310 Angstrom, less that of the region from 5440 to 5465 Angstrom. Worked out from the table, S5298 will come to -0.17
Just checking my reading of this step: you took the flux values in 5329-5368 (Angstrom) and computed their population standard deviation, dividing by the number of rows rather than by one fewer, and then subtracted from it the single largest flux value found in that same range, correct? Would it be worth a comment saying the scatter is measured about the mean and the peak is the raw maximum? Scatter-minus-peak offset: -9.09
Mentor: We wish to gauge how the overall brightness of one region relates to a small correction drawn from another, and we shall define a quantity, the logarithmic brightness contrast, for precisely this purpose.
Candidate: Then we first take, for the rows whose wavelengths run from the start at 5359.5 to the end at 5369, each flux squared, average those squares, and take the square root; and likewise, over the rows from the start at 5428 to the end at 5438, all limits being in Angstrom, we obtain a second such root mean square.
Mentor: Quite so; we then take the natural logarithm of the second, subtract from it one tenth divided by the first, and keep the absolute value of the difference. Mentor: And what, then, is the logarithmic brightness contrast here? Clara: 2.17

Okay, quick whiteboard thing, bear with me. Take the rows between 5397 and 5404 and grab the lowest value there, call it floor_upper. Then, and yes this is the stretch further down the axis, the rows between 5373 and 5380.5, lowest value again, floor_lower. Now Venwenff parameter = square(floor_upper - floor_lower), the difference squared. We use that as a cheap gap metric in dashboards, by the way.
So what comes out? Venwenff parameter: 0.08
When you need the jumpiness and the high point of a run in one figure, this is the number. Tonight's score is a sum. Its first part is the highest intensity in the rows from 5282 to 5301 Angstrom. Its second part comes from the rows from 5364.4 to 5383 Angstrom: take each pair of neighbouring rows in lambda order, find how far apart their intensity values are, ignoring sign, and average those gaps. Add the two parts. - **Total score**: 9.251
